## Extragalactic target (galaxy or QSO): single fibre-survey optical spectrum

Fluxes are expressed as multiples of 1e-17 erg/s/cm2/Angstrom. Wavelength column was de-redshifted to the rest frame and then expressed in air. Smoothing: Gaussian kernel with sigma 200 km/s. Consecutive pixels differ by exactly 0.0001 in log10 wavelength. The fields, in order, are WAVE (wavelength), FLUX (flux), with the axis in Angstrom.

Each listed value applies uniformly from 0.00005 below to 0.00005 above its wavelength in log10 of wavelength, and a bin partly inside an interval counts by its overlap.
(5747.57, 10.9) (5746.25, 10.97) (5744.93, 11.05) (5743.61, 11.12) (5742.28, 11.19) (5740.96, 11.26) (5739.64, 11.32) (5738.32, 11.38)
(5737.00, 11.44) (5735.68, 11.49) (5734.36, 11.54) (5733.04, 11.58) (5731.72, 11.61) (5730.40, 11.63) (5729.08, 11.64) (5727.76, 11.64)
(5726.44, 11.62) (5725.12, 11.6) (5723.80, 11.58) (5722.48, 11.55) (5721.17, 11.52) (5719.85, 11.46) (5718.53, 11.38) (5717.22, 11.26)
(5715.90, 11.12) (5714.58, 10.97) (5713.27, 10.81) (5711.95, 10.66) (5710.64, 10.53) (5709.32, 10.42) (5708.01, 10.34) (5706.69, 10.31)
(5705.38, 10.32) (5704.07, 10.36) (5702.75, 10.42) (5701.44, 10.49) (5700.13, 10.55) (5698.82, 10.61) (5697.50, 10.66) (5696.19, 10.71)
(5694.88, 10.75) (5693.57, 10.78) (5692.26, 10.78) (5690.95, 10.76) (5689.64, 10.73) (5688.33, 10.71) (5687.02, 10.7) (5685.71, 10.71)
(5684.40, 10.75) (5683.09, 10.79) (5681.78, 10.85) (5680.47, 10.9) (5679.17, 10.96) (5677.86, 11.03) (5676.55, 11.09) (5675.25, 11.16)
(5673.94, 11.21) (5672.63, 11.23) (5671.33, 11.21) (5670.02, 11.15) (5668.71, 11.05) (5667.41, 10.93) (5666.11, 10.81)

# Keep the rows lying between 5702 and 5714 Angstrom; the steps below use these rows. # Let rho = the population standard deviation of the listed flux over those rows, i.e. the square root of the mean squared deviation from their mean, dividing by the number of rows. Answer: 0.16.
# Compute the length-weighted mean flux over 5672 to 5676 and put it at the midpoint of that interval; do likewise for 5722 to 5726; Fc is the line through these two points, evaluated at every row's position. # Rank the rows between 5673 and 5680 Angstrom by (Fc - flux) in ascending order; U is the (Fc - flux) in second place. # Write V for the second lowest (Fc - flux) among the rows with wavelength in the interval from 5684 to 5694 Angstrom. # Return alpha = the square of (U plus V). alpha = 0.4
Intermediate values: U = 0.0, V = 0.6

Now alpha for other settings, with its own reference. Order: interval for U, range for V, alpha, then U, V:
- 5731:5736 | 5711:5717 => 0.3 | 0.1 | 0.5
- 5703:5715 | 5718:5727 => 0.4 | 0.7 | 0.0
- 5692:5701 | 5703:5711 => 2.5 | 0.6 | 1.0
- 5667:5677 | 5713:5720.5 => 0.0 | 0.0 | 0.1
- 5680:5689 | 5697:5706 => 1.4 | 0.4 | 0.8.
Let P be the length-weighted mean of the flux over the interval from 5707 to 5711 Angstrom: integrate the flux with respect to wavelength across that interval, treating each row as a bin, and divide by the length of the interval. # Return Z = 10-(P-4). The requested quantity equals 3.6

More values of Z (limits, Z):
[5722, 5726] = 2.4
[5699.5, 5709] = 3.6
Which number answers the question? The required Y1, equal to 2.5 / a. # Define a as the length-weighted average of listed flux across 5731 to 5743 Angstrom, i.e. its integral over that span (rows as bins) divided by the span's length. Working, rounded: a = 11.4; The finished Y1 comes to 0.219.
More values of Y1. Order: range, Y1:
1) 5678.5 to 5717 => 0.234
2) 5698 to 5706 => 0.239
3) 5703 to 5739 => 0.224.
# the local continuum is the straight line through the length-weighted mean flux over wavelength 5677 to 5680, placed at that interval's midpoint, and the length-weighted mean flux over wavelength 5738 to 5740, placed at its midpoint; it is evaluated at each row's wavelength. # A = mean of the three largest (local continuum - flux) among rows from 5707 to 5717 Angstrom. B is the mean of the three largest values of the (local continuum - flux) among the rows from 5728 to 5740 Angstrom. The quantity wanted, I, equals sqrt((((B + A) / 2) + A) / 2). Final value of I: 0.75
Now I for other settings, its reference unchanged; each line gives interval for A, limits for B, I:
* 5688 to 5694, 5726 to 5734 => 0.42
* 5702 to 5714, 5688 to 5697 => 0.85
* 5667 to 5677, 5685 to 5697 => 0.21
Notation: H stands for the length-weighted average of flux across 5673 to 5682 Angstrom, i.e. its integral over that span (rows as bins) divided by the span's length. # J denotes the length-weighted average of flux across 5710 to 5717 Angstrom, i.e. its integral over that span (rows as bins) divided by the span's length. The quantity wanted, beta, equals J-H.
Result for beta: -0.2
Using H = 11.0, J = 10.8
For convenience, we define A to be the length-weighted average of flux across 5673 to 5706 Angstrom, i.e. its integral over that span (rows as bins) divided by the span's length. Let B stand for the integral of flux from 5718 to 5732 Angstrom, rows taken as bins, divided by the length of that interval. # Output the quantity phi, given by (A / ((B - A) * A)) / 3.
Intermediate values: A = 10.8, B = 11.6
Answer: 0.41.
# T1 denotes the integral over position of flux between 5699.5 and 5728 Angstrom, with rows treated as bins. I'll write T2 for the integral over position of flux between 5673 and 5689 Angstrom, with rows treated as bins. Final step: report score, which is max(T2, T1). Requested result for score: 312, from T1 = 312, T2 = 175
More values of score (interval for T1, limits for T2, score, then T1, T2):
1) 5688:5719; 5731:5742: 331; 331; 126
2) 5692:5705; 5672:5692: 218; 138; 218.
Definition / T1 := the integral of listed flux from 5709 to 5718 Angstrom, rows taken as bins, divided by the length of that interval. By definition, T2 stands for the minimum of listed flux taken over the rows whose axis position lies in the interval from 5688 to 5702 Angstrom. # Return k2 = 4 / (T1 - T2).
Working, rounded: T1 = 10.8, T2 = 10.49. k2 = 11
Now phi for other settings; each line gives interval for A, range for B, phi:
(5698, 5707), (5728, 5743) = 0.33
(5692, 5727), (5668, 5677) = 1.16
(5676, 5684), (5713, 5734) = 0.64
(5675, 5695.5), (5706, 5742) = 0.81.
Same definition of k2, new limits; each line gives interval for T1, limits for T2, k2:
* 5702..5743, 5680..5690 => 9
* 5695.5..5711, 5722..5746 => -7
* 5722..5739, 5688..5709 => 3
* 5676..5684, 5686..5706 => 7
